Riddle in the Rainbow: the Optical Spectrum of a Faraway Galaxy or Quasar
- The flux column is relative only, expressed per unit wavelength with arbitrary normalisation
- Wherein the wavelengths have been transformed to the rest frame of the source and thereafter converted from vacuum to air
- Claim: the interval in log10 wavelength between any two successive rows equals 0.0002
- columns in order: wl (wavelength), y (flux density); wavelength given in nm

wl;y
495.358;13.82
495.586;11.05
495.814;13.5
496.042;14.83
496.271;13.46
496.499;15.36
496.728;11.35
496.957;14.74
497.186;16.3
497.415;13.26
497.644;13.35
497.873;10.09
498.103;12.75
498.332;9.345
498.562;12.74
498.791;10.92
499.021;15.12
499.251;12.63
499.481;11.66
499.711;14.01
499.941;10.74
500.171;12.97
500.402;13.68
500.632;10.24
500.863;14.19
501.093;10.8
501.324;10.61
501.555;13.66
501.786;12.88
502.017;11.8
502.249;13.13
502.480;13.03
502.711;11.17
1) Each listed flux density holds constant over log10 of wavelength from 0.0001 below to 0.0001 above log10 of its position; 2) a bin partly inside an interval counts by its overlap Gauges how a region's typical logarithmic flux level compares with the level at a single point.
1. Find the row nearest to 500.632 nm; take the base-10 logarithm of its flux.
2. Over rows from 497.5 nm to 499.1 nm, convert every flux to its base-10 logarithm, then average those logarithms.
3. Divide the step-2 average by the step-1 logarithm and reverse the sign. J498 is -1.06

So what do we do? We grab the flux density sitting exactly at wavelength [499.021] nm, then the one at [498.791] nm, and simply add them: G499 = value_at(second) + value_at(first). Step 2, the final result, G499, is 26.0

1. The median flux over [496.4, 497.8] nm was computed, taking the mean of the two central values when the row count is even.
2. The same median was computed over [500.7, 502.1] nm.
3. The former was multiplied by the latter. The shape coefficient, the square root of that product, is 13.2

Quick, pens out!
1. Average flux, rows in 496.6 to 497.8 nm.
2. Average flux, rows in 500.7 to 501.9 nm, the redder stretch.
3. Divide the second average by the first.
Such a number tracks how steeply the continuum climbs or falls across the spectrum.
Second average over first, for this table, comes 0.90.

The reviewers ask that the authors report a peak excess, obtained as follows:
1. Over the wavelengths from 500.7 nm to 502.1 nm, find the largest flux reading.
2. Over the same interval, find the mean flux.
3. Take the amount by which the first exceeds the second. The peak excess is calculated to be 1.9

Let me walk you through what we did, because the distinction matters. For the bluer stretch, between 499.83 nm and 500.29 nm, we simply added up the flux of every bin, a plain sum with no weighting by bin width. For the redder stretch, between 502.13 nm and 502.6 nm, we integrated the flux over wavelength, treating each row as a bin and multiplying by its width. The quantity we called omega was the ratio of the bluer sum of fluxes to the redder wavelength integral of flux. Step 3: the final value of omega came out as 3.9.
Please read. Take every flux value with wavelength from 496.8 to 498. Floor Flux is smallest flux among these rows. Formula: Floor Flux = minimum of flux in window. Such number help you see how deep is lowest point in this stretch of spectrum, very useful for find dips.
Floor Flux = 10.09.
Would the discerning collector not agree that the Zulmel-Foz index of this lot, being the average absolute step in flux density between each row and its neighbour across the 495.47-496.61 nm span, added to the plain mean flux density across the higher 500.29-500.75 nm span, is 13.7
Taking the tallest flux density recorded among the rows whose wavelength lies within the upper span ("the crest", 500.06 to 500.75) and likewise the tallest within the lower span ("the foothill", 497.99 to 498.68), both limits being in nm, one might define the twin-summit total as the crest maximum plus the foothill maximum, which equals 26.4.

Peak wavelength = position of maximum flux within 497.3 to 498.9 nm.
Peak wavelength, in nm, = 497.644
